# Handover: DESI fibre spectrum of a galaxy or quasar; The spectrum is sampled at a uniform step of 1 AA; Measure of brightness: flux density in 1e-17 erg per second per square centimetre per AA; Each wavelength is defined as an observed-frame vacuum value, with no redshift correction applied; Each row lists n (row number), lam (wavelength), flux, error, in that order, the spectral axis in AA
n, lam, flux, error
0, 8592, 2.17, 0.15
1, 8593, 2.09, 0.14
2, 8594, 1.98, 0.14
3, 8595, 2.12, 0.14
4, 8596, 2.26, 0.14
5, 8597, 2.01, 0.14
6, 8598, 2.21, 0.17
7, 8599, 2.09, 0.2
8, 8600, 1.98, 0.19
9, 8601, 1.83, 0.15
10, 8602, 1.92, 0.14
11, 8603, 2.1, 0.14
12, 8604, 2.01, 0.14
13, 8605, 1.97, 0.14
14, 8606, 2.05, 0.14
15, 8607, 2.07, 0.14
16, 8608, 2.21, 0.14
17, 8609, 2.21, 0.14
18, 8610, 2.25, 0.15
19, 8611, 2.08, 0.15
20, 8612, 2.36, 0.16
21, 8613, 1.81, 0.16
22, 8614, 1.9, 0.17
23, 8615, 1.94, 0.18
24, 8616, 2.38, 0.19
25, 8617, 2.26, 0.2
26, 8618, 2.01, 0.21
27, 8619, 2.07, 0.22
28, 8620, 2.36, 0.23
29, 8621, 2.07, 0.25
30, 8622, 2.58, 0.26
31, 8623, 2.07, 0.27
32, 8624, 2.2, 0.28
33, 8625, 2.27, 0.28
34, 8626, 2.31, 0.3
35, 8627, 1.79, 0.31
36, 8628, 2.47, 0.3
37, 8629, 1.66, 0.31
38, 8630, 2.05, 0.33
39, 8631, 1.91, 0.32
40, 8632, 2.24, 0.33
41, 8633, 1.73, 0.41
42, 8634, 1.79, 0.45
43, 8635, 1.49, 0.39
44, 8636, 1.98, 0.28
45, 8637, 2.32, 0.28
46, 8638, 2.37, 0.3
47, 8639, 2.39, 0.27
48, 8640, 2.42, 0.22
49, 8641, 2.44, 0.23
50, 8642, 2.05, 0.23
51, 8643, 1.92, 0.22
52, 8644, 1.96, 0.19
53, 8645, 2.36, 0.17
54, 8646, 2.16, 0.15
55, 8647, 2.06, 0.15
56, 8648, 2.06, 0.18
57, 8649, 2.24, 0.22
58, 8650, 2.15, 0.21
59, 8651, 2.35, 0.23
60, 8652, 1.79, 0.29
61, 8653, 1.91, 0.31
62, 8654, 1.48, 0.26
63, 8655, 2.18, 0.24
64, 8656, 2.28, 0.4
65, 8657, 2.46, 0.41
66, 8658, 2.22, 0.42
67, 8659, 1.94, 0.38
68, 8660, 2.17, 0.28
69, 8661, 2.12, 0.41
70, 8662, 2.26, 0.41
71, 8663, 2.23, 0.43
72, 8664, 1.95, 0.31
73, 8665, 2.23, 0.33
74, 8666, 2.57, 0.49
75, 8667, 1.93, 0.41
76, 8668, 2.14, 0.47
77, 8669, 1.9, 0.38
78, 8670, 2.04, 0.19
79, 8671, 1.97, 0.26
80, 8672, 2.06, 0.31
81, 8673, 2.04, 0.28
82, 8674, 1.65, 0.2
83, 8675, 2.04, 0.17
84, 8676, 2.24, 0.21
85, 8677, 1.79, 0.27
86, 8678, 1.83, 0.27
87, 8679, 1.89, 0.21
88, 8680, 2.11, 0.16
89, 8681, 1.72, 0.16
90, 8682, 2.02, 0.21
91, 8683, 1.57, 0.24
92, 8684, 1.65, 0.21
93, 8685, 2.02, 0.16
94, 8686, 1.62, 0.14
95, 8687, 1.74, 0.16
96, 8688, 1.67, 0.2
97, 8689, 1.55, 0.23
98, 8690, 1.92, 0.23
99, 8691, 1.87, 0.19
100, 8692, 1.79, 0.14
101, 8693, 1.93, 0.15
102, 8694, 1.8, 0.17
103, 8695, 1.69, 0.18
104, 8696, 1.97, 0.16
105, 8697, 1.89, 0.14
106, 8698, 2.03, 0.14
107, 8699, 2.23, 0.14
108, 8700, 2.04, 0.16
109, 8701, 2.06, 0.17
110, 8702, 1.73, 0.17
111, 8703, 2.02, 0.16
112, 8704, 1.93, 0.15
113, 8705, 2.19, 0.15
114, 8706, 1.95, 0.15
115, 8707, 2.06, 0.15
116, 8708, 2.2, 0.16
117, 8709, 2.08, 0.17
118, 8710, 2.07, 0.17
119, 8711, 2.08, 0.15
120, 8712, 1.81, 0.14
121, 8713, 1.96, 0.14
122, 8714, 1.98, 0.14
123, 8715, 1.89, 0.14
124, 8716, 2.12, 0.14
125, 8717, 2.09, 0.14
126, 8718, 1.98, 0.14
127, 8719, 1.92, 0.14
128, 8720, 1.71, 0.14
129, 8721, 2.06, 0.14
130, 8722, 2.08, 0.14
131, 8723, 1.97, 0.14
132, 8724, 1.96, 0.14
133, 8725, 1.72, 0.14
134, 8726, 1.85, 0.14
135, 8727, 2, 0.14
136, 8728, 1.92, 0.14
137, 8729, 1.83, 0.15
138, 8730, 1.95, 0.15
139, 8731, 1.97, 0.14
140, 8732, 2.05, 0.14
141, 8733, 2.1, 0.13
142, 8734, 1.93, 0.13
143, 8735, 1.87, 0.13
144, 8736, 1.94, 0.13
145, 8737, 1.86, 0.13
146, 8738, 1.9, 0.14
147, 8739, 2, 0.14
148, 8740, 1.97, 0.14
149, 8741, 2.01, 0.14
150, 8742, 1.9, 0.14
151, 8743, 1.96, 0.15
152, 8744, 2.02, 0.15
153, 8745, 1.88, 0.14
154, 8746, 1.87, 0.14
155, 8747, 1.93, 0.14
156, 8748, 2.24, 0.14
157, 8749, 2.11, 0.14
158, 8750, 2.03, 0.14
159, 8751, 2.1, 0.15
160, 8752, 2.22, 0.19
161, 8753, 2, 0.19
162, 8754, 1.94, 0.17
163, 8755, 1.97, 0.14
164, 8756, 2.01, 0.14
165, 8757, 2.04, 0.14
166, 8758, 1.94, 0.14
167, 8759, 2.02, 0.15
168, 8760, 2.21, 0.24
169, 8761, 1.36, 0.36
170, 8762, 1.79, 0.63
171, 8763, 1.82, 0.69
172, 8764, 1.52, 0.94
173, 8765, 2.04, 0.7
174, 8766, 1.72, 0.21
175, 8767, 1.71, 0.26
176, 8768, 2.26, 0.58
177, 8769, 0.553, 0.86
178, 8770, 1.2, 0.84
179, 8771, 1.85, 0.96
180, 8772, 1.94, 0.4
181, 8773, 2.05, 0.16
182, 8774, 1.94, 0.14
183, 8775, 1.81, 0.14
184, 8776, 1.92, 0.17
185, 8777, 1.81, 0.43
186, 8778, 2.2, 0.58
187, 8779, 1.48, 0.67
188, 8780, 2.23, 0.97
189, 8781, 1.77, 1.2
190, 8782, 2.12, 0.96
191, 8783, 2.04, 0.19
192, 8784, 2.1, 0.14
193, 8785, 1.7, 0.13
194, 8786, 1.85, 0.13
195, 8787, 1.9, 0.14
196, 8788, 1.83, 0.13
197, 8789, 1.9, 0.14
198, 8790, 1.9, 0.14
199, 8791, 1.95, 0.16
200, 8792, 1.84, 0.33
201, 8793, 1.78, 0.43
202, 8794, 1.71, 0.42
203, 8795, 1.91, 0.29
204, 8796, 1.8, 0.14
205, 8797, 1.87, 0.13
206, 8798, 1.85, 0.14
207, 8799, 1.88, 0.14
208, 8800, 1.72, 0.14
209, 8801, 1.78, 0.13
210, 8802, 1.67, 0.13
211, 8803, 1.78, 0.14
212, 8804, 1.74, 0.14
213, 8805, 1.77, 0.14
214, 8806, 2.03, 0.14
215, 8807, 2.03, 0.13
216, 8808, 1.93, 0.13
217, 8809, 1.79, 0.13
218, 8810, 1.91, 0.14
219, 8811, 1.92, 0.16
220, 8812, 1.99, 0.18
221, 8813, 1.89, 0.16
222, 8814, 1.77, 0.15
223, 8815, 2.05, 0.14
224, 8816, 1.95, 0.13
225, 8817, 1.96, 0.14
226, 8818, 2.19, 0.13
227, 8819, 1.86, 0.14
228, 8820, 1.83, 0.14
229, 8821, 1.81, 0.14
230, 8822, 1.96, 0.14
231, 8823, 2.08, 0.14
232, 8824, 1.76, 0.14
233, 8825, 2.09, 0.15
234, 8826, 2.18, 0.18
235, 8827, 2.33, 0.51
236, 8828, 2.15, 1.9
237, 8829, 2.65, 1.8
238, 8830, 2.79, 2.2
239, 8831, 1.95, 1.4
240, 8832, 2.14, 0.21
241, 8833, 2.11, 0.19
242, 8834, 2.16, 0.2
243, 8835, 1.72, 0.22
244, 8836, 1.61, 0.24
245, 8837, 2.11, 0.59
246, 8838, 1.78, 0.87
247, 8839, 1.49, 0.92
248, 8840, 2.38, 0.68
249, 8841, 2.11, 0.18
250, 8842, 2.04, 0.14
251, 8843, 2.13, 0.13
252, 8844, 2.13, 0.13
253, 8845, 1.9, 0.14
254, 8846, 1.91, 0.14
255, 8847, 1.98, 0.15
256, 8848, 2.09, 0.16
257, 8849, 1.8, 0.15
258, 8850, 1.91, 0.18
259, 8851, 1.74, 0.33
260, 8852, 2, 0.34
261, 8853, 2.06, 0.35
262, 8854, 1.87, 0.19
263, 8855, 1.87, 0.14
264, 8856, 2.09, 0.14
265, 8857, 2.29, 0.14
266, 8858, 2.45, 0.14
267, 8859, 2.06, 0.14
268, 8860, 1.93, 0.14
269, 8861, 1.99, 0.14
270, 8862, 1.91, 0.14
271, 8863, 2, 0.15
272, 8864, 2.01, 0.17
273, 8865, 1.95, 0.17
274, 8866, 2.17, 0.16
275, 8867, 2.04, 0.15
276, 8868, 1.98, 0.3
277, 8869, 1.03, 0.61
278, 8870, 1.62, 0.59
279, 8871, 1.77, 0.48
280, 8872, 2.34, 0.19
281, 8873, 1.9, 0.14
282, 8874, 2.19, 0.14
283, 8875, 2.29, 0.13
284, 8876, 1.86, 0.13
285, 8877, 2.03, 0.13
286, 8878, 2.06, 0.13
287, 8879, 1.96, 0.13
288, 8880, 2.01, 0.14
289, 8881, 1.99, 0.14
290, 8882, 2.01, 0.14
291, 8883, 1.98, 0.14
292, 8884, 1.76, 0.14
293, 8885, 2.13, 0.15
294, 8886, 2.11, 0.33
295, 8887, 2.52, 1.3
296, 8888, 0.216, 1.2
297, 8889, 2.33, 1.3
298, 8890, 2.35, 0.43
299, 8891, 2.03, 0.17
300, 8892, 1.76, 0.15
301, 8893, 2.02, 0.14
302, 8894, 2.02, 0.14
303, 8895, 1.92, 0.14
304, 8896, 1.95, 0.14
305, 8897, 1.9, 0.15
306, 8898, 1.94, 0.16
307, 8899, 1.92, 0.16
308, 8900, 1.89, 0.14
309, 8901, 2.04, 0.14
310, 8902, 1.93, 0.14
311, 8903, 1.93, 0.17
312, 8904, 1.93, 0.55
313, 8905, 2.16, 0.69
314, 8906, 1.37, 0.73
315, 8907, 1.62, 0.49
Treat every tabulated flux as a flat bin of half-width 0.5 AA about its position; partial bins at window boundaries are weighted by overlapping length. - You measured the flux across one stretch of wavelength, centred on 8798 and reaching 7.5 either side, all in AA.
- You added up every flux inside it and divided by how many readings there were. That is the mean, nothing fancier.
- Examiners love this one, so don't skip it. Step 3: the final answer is 1.80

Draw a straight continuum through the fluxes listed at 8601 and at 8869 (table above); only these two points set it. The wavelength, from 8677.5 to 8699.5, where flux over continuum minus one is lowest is 8689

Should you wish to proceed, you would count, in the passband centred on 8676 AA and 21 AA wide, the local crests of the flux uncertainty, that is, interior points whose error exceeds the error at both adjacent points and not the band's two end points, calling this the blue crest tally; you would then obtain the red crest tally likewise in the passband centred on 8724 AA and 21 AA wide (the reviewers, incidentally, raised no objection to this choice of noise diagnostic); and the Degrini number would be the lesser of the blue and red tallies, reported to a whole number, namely 0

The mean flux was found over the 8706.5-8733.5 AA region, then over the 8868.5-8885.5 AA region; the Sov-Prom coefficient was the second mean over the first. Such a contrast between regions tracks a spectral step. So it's 0.98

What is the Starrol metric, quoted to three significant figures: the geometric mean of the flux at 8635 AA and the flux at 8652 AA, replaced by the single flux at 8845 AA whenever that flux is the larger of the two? 1.90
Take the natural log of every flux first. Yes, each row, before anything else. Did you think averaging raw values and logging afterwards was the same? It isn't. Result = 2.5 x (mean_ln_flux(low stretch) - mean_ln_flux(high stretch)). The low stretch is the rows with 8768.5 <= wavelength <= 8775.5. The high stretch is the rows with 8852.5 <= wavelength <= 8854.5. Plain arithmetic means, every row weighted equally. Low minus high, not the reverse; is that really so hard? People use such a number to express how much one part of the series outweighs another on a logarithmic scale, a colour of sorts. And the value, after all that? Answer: -0.67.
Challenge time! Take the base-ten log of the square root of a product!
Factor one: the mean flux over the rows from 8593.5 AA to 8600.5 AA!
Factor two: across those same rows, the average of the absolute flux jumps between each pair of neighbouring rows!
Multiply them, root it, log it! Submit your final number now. -0.24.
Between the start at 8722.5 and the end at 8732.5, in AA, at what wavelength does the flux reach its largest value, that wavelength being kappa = 8732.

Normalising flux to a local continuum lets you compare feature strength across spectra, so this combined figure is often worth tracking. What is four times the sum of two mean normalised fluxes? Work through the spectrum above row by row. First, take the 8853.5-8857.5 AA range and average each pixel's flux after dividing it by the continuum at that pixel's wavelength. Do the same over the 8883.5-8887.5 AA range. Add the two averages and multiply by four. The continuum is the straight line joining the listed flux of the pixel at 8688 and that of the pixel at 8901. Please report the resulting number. 8.4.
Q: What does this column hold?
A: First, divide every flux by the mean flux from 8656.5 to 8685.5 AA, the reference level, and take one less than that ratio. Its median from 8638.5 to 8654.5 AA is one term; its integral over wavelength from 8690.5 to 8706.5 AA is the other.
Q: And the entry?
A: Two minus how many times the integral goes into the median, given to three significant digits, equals 2.06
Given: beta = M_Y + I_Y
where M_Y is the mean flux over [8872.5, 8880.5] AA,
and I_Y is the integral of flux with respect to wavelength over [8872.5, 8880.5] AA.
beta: 18.3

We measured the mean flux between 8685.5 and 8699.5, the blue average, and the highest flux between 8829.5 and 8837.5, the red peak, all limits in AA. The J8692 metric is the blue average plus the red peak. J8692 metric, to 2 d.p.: 4.63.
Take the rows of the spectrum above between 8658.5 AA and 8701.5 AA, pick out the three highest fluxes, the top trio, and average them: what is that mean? 2.36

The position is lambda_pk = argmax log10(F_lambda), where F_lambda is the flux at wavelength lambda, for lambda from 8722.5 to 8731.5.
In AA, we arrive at 8727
